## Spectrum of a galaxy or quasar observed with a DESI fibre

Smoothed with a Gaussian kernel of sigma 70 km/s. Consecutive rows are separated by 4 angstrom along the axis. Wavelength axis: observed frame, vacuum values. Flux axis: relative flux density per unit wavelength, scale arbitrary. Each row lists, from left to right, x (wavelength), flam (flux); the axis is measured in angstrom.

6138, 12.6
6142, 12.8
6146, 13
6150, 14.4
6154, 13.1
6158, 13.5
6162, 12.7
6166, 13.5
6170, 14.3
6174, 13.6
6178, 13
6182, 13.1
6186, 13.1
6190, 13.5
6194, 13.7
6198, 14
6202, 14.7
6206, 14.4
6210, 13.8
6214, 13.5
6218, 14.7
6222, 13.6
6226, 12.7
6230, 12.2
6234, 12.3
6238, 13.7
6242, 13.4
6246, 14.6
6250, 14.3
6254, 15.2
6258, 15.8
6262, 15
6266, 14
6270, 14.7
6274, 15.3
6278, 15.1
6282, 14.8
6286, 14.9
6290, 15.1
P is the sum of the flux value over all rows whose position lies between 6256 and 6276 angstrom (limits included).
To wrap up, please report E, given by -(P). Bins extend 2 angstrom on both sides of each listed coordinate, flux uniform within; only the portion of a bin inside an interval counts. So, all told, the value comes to -75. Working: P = 75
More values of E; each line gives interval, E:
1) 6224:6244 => -64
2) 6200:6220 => -71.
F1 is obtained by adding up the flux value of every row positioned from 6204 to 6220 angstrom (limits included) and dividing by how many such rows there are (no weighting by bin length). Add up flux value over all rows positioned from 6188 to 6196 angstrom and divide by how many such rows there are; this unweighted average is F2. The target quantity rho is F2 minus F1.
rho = -0.5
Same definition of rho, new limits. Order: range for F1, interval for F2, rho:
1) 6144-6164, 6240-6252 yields 0.8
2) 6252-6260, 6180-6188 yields -2.4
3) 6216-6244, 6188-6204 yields 0.7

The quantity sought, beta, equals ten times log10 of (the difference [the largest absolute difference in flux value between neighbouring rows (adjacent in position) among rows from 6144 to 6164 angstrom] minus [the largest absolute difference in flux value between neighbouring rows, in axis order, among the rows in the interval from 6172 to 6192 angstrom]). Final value -1.0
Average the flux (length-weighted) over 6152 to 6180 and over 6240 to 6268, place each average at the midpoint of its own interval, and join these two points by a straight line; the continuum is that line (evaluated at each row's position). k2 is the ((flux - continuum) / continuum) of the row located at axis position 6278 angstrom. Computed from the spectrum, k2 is 0.010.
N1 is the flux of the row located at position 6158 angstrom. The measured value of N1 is 13.5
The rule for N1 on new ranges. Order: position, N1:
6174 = 13.6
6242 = 13.4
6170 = 14.3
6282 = 14.8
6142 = 12.8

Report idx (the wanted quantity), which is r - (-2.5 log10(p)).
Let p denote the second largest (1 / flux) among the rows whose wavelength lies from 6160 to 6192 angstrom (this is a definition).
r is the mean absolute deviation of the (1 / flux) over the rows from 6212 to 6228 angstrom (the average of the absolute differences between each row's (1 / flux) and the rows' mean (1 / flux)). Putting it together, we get -2.78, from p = 0.0769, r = 0.0028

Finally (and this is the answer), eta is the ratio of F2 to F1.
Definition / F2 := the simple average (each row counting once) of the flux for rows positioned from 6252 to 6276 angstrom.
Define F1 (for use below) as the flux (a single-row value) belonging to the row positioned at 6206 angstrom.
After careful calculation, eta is 1.04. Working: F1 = 14.4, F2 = 15.0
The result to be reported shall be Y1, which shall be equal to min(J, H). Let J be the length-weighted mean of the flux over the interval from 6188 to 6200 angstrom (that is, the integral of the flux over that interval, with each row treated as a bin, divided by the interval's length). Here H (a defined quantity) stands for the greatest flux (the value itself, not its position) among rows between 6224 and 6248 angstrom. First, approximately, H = 14.6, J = 13.7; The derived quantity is 13.7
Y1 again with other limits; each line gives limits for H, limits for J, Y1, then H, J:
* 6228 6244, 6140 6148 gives 12.9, 13.7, 12.9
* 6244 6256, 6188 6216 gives 13.9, 15.2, 13.9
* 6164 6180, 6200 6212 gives 14.3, 14.3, 14.3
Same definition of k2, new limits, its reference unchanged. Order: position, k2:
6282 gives -0.014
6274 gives 0.027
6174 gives 0.008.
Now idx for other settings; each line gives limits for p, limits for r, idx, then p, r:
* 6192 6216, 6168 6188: -2.84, 0.0730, 0.0023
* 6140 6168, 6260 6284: -2.77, 0.0781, 0.0015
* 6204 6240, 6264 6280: -2.72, 0.0813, 0.0020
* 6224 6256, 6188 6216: -2.72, 0.0813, 0.0018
